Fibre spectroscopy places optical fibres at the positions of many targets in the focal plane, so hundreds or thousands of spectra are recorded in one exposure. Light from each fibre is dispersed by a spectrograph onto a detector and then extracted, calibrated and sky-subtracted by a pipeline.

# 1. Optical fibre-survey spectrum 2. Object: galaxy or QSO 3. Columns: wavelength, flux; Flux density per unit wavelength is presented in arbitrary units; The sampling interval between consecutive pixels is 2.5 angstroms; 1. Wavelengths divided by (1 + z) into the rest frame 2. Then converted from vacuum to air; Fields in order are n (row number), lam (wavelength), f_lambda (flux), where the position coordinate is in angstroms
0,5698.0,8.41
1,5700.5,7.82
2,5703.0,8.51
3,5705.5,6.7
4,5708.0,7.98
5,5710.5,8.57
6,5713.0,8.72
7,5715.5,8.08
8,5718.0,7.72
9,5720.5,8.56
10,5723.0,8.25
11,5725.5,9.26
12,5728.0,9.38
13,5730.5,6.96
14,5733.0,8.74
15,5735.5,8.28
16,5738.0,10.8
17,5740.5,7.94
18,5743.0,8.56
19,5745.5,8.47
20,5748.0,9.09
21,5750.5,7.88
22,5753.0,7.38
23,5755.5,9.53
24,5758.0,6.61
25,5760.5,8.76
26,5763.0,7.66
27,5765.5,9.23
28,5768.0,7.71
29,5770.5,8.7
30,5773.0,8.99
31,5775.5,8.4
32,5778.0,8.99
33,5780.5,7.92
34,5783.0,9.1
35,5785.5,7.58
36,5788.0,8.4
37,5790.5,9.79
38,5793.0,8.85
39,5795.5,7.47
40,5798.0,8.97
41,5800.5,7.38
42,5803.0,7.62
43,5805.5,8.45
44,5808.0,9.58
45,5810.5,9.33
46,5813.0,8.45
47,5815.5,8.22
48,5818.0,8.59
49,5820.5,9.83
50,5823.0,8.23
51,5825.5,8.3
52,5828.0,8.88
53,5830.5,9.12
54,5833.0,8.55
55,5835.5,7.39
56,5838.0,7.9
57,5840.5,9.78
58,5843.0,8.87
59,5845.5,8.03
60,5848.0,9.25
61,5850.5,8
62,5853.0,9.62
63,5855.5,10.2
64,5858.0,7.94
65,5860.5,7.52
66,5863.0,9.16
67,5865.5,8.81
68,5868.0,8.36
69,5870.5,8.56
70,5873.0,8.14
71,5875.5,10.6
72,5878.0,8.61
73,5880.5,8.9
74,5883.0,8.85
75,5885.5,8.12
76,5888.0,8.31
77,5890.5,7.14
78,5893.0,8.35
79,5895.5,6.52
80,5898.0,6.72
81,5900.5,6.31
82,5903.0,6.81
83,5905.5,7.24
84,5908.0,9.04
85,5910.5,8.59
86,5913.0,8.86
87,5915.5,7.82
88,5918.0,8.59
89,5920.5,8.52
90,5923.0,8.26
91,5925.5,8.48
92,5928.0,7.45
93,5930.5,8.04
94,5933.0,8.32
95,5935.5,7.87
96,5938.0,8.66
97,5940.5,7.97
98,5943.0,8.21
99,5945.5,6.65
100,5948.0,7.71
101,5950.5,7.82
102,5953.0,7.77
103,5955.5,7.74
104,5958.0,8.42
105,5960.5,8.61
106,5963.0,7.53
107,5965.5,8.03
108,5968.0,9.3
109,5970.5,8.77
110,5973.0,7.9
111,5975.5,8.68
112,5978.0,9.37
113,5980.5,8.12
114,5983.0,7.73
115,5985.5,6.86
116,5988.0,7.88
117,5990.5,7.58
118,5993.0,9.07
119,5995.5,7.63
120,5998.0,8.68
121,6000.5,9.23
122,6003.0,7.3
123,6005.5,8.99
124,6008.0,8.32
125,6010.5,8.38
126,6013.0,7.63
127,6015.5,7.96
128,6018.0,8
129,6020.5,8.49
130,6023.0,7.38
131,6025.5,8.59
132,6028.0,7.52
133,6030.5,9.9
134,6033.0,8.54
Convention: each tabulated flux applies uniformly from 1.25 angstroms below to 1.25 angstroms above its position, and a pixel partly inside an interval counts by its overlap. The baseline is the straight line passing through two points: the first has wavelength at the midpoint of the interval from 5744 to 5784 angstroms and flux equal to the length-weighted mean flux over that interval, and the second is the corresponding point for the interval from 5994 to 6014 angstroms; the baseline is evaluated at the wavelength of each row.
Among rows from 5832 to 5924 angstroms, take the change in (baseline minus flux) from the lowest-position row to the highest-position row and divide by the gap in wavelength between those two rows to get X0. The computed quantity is 0.003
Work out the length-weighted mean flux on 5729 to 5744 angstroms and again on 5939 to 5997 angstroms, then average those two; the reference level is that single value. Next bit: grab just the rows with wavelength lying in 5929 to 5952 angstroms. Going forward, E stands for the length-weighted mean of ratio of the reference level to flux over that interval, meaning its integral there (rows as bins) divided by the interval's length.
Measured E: 1.056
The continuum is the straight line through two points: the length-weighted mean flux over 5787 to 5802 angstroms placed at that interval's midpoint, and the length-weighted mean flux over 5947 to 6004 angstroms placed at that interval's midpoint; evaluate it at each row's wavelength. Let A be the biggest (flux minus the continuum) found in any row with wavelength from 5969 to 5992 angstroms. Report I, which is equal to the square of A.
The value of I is 1.5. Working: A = 1.21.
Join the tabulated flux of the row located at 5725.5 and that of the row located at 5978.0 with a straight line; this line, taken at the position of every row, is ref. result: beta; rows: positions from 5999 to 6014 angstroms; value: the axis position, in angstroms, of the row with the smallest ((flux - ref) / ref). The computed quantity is 6003.0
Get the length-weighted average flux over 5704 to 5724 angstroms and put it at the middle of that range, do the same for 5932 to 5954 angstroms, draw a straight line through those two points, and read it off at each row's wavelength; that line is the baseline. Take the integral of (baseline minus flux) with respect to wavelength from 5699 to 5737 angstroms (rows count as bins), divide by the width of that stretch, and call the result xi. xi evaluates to -0.18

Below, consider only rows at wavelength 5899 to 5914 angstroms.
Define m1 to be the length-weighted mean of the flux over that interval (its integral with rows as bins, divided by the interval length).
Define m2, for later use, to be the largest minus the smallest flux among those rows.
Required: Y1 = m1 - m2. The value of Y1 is 5.0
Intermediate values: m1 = 7.8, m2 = 2.7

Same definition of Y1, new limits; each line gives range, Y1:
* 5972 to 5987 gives 5.6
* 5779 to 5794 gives 6.4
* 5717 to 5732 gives 6.0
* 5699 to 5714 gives 6.0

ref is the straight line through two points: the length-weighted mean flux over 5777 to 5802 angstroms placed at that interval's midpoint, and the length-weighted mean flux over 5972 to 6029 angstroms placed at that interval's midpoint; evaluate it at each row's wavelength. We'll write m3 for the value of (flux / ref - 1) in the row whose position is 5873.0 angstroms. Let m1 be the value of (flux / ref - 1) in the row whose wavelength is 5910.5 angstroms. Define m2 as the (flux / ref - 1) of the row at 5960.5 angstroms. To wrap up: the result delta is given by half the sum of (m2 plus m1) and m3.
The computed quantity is 0.034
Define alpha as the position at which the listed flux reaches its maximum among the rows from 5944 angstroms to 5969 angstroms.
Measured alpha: 5968.0 angstroms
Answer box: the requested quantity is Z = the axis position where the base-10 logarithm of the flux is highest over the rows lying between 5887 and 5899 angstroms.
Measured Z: 5893.0 angstroms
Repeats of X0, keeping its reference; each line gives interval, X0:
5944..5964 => -0.051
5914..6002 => -0.017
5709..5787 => 0.013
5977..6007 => 0.013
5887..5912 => -0.013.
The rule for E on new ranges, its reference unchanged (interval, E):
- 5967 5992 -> 1.020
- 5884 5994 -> 1.049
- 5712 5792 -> 0.990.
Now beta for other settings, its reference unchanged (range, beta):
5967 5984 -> 5983.0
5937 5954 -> 5945.5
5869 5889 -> 5885.5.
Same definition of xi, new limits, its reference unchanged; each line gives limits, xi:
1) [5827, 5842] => -0.63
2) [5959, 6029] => -0.36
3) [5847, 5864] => -0.84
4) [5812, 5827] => -0.62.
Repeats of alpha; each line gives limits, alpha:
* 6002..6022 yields 6005.5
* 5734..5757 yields 5738.0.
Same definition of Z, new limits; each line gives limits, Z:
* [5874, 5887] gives 5875.5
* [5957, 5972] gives 5968.0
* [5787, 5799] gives 5790.5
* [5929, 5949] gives 5938.0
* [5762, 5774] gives 5765.5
